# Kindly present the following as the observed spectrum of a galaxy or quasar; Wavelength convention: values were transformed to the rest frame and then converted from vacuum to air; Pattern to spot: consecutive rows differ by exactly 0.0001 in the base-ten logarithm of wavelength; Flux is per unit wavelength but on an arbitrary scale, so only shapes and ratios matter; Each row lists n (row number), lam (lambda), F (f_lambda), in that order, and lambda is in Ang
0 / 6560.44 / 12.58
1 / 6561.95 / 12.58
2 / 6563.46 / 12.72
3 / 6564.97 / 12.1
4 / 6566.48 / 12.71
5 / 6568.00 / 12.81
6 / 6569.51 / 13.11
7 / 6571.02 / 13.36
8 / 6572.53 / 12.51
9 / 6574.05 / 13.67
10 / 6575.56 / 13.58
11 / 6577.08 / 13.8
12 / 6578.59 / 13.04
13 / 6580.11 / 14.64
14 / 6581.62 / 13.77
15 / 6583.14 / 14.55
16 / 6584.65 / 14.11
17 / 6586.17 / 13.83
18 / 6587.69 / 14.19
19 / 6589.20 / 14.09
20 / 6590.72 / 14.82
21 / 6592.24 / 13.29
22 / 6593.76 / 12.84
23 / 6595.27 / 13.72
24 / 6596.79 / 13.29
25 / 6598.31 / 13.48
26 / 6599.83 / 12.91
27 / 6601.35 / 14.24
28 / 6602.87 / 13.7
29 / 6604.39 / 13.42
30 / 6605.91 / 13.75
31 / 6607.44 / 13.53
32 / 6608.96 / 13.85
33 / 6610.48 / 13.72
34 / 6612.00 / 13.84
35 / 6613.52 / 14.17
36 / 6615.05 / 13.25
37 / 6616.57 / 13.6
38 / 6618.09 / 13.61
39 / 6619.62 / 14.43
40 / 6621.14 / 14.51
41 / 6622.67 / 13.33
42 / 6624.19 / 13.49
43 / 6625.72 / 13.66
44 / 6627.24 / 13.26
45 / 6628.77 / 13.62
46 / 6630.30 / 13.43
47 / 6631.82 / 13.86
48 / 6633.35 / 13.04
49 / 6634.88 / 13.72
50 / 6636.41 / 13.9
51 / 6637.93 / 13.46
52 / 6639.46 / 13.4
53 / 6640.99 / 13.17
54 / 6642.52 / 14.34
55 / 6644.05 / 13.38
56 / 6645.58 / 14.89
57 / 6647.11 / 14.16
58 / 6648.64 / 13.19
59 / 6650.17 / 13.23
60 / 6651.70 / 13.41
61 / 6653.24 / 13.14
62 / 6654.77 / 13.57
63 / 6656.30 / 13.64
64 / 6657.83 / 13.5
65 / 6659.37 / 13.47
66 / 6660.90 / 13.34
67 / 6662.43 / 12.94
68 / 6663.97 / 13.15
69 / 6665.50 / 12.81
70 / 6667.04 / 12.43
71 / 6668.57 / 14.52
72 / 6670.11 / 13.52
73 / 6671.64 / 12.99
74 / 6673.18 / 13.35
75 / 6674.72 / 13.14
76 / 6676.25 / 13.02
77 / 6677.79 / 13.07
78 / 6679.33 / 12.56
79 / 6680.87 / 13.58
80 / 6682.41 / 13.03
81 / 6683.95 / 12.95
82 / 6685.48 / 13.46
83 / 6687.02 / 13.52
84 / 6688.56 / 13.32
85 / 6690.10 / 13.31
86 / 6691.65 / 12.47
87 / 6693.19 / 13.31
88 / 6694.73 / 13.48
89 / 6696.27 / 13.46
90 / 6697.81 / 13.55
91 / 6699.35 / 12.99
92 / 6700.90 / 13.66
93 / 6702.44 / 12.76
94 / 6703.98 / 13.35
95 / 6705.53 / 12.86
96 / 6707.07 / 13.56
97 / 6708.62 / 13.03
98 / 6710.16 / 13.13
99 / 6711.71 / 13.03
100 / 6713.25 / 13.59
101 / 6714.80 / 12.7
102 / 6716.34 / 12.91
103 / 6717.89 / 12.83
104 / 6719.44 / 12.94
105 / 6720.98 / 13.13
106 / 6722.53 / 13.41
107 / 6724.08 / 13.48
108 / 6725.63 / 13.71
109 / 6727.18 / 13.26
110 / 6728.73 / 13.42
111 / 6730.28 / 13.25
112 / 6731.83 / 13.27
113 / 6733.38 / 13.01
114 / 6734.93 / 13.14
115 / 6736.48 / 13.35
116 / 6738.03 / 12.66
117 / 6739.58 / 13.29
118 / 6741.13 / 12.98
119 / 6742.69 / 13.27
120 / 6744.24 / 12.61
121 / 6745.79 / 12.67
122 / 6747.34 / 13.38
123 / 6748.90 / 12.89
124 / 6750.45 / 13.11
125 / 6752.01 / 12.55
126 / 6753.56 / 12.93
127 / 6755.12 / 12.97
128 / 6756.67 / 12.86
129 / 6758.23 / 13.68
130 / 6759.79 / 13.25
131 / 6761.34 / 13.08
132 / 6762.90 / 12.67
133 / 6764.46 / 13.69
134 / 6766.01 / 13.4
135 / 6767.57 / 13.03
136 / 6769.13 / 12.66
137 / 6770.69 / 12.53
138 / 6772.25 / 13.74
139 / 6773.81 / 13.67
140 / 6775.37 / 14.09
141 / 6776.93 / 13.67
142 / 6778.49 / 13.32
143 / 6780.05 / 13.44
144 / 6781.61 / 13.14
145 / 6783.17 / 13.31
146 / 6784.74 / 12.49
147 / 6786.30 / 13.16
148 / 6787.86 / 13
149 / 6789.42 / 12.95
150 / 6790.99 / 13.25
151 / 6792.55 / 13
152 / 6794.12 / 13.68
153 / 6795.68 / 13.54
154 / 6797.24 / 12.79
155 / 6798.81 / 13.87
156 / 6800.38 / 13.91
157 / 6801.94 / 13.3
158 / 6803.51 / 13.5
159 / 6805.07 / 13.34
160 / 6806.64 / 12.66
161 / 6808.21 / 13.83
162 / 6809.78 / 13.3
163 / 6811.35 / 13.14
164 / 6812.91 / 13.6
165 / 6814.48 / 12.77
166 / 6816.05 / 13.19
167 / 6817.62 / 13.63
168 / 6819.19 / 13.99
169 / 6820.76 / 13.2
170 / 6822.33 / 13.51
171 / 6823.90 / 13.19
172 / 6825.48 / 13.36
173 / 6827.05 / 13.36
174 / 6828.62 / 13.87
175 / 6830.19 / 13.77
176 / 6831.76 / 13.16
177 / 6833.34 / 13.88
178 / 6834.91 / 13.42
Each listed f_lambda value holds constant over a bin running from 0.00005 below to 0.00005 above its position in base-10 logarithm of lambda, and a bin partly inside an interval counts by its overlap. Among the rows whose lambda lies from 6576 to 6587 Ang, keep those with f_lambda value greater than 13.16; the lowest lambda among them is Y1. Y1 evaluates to 6577.08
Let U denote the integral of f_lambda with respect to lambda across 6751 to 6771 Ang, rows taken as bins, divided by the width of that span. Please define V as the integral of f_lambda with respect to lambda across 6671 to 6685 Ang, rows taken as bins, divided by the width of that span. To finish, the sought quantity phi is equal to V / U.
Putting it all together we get 1.00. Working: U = 13.0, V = 13.1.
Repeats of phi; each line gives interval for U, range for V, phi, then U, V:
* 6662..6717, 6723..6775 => 1.00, 13.2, 13.1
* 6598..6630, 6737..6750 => 0.95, 13.7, 13.0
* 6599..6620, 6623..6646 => 0.99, 13.7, 13.6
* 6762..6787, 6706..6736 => 1.00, 13.2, 13.2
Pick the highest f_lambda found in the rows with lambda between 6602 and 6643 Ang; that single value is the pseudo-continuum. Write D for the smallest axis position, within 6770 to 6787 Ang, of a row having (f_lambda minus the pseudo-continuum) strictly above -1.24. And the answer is 6772.25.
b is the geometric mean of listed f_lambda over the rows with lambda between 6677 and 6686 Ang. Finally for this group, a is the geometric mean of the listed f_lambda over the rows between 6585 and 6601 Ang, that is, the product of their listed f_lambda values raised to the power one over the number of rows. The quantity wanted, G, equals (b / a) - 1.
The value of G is -0.039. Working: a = 13.6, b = 13.10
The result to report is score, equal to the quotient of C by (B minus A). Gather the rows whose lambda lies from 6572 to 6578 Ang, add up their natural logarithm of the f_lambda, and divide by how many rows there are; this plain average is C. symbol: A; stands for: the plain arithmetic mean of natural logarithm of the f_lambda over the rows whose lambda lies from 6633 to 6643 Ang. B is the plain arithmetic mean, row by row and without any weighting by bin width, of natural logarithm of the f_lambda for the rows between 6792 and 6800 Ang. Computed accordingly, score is -175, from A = 2.61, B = 2.59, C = 2.594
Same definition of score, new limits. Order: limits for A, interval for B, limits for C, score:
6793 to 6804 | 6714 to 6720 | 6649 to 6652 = -51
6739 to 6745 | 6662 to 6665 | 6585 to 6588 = 3437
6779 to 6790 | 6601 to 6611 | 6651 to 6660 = 52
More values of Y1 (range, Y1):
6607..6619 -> 6607.44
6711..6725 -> 6713.25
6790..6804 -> 6790.99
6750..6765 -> 6758.23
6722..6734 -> 6722.53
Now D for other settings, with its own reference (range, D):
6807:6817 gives 6808.21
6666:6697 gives 6668.57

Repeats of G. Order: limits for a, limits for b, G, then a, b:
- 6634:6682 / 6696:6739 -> -0.016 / 13.4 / 13.19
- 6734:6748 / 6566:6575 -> -0.001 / 13.0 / 13.02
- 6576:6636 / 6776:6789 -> -0.039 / 13.7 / 13.19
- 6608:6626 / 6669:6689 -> -0.043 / 13.8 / 13.19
